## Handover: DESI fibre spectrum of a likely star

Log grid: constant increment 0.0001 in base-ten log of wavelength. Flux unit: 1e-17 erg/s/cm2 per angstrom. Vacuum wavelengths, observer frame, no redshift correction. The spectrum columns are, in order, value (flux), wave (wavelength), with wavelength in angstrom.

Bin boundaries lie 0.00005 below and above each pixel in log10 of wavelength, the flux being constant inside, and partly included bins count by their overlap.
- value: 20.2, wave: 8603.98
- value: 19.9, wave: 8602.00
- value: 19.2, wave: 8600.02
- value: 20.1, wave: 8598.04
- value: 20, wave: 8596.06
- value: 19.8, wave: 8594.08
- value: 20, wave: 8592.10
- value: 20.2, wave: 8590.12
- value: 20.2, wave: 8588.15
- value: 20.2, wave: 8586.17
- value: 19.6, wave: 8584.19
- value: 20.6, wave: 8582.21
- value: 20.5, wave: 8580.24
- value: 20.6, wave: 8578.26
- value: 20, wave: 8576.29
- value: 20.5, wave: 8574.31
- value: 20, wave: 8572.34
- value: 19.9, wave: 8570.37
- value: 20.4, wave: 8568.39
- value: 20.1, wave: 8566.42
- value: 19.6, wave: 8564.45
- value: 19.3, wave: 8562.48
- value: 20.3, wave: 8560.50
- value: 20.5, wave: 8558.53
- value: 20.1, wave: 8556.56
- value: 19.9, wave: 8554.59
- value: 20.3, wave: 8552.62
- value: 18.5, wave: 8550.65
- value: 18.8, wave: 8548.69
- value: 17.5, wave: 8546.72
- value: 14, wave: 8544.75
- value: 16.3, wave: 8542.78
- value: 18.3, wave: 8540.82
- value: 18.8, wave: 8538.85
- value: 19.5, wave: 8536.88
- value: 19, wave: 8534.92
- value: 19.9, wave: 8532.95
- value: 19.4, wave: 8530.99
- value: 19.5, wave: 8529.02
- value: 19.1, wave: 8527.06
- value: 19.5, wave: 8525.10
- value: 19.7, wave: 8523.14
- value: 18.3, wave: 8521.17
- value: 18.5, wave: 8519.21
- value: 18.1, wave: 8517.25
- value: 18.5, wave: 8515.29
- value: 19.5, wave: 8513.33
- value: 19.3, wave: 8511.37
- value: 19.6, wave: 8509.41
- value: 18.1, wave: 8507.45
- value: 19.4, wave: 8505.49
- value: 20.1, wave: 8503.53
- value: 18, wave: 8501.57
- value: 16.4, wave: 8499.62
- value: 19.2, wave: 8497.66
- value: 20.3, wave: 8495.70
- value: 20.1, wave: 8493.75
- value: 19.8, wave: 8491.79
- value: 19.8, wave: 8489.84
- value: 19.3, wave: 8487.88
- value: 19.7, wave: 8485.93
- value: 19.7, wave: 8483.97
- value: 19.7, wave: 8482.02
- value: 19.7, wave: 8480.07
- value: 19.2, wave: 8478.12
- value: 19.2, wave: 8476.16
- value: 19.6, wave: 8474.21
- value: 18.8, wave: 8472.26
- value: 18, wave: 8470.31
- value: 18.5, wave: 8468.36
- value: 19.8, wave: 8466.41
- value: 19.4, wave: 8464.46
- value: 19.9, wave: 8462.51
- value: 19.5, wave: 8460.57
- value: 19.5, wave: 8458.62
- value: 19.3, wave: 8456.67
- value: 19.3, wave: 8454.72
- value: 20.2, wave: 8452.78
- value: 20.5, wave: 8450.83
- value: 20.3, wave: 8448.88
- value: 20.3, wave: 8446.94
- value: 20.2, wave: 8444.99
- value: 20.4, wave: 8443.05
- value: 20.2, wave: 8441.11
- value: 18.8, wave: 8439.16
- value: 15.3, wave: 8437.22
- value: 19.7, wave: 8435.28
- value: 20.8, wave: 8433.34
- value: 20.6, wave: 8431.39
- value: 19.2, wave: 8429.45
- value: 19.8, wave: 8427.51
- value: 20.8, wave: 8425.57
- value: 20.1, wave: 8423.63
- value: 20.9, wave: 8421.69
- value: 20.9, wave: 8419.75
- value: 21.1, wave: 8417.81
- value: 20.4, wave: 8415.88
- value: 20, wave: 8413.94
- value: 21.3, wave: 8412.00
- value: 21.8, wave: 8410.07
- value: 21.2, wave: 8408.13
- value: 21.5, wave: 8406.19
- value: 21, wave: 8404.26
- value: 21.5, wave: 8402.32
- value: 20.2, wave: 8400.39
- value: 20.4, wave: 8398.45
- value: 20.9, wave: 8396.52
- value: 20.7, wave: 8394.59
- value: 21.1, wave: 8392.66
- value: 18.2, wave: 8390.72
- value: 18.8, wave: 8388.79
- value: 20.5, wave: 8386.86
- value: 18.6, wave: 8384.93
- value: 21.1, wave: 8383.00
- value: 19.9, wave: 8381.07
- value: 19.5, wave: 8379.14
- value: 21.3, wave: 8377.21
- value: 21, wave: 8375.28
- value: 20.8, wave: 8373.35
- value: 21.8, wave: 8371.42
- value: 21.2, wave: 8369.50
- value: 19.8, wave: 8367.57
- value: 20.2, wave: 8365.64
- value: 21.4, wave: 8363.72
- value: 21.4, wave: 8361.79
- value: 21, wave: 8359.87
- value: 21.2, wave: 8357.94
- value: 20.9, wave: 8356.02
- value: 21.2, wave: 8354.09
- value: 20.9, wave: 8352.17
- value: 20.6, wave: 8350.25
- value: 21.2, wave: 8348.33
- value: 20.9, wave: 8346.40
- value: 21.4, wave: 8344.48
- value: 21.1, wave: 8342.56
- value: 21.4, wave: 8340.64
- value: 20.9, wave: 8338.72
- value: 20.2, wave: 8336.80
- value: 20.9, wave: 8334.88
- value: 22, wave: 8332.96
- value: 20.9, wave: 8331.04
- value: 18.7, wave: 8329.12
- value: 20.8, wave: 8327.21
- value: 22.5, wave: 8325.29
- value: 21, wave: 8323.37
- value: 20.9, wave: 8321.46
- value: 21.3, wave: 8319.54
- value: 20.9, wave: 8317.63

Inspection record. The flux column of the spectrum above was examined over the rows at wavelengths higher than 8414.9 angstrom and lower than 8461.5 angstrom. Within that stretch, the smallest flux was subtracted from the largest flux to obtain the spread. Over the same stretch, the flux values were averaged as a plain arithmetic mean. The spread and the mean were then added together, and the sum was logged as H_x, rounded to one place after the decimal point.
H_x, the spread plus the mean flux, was 25.7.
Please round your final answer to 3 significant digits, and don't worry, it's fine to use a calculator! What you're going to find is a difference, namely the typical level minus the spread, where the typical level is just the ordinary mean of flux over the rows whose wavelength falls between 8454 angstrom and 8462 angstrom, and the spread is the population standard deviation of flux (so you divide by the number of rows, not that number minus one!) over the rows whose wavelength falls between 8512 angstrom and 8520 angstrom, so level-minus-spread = 18.9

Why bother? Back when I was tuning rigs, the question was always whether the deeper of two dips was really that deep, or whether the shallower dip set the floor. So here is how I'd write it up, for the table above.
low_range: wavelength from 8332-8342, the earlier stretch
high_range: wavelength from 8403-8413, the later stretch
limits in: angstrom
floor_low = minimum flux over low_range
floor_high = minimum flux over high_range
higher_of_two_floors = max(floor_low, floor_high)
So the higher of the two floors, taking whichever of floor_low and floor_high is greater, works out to 21.0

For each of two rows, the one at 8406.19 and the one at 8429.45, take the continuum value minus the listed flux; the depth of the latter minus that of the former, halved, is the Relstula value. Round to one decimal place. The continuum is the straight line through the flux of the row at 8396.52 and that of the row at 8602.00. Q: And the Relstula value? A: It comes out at 1.1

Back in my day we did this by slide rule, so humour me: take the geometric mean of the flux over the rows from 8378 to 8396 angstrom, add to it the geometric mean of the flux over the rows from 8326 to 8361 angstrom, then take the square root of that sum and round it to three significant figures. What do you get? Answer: 6.38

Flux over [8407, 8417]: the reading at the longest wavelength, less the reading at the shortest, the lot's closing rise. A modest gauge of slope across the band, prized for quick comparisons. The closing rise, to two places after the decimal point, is -0.80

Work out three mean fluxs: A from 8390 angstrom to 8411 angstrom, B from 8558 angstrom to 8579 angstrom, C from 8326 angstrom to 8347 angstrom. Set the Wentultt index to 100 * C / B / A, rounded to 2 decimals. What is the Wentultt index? 4.99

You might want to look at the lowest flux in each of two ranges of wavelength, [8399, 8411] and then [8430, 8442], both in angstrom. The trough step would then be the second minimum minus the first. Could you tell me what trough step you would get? -4.9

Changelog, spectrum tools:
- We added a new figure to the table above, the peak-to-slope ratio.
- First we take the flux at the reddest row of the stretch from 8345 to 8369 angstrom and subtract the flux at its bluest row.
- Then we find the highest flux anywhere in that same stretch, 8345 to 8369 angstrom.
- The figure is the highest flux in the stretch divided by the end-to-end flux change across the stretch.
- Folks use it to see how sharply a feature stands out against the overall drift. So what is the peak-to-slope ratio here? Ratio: -19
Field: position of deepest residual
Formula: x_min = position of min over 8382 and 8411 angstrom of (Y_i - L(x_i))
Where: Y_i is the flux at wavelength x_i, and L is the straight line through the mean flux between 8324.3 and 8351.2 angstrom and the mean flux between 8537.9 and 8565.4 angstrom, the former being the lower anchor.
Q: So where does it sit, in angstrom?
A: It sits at 8390.72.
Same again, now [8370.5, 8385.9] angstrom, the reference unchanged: 8384.93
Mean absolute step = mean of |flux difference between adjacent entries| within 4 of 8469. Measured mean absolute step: 0.87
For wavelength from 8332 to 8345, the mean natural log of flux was 3.05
